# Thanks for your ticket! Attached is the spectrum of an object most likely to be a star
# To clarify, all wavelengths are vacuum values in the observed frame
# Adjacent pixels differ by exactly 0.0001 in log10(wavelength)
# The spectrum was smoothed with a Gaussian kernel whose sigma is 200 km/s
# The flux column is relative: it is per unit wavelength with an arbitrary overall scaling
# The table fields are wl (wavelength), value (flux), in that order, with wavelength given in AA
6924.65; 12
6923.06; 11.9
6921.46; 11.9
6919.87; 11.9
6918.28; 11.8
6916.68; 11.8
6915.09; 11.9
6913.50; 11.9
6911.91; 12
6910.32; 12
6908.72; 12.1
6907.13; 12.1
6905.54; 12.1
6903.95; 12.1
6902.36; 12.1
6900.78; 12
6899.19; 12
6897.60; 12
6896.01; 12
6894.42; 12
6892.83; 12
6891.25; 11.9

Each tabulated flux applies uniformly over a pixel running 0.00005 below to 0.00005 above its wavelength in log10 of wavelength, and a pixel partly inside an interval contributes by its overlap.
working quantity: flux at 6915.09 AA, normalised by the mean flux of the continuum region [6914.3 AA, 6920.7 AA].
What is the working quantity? 1.00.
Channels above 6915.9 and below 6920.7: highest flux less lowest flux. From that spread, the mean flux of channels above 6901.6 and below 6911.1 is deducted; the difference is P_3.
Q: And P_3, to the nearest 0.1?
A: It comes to -12.0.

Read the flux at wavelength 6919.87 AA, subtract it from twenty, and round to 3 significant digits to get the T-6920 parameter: 8.10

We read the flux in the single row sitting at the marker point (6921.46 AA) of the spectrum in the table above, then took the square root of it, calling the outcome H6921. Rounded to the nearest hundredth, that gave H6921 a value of 3.45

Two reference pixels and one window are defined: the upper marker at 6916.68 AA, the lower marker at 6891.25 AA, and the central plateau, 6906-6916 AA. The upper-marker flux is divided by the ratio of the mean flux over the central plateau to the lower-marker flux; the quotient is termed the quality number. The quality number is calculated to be 11.70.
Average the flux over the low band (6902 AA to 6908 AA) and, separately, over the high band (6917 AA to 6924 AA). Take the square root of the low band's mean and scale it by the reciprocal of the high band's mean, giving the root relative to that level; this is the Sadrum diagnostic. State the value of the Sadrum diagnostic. 0.293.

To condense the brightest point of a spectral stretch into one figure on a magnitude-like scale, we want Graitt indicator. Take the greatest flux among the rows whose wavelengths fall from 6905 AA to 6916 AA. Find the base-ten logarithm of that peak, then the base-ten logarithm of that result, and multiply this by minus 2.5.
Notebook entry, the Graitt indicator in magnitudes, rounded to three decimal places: -0.086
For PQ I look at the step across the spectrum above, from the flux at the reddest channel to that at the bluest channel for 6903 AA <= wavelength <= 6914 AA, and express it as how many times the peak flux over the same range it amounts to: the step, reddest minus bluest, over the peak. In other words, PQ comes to -0.0165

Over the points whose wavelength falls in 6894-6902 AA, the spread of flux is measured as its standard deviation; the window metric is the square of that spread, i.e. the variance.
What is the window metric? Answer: 0.0000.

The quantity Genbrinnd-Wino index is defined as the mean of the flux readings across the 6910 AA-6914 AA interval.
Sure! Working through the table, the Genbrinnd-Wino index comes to 12.0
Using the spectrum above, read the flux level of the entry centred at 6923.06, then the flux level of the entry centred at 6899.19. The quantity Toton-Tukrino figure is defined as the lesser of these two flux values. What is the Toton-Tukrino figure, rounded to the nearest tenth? 11.9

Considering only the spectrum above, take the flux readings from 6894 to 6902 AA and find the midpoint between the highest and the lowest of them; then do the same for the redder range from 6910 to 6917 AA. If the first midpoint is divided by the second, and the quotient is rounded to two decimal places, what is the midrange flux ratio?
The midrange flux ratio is 1.01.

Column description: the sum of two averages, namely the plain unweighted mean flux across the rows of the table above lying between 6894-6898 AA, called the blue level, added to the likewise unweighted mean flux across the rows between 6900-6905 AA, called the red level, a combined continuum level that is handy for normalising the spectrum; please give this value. 24.1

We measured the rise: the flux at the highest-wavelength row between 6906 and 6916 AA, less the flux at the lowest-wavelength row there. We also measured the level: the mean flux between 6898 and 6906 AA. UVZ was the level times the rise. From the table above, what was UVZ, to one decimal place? -2.4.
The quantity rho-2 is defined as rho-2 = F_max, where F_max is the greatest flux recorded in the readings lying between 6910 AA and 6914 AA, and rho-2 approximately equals 12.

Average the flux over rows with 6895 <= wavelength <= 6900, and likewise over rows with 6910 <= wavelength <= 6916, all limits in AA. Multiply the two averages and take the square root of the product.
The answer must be 12.0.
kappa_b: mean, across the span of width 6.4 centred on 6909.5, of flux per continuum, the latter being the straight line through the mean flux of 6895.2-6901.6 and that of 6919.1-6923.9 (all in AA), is 1.01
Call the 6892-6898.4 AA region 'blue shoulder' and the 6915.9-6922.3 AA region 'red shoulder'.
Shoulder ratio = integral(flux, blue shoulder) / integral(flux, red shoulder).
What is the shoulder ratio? 1.01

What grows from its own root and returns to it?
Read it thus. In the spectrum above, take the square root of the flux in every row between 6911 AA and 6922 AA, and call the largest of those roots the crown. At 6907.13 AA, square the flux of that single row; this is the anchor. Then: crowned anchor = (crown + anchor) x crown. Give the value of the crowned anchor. 519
